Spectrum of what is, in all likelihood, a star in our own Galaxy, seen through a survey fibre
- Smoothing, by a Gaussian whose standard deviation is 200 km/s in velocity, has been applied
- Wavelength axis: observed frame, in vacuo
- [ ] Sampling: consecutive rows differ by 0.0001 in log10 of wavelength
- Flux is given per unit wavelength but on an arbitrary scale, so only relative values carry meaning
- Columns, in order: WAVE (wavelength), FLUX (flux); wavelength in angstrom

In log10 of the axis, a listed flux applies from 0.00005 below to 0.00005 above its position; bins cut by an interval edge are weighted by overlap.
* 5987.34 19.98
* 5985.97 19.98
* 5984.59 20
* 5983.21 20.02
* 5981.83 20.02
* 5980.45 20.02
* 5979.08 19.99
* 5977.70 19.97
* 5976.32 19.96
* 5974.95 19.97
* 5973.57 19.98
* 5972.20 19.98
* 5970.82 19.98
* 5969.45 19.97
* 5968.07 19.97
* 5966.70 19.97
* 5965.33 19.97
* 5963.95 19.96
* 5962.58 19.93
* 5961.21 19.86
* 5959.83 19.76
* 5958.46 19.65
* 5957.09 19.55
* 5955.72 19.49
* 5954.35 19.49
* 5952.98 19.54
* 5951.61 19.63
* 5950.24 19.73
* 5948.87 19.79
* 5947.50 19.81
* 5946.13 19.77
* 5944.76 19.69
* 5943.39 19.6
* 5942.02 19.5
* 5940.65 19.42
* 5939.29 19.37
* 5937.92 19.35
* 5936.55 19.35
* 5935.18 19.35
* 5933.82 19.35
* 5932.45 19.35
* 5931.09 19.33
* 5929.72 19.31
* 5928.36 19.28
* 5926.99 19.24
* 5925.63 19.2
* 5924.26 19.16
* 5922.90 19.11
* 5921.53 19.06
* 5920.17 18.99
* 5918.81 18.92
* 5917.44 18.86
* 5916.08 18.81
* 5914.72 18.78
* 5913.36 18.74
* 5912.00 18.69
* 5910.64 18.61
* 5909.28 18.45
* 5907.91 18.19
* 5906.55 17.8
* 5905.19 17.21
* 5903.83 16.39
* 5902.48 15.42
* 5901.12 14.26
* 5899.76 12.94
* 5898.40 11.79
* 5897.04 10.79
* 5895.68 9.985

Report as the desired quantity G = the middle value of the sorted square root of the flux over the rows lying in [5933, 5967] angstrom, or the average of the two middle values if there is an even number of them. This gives 4.43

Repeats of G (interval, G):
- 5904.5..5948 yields 4.38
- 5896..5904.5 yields 3.69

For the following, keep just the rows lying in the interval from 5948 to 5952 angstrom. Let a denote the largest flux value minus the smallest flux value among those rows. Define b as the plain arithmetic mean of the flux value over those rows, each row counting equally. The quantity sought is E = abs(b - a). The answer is 19.6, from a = 0.16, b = 19.7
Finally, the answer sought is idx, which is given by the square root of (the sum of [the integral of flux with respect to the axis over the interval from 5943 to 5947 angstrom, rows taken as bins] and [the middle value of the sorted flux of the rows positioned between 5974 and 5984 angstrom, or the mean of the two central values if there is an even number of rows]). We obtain 9.9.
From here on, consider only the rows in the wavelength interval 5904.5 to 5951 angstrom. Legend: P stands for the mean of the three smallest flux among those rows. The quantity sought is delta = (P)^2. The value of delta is 314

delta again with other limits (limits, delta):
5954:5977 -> 381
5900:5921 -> 236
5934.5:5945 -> 374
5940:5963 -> 379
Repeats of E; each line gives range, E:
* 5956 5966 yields 19.4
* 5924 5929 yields 19.1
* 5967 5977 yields 20.0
